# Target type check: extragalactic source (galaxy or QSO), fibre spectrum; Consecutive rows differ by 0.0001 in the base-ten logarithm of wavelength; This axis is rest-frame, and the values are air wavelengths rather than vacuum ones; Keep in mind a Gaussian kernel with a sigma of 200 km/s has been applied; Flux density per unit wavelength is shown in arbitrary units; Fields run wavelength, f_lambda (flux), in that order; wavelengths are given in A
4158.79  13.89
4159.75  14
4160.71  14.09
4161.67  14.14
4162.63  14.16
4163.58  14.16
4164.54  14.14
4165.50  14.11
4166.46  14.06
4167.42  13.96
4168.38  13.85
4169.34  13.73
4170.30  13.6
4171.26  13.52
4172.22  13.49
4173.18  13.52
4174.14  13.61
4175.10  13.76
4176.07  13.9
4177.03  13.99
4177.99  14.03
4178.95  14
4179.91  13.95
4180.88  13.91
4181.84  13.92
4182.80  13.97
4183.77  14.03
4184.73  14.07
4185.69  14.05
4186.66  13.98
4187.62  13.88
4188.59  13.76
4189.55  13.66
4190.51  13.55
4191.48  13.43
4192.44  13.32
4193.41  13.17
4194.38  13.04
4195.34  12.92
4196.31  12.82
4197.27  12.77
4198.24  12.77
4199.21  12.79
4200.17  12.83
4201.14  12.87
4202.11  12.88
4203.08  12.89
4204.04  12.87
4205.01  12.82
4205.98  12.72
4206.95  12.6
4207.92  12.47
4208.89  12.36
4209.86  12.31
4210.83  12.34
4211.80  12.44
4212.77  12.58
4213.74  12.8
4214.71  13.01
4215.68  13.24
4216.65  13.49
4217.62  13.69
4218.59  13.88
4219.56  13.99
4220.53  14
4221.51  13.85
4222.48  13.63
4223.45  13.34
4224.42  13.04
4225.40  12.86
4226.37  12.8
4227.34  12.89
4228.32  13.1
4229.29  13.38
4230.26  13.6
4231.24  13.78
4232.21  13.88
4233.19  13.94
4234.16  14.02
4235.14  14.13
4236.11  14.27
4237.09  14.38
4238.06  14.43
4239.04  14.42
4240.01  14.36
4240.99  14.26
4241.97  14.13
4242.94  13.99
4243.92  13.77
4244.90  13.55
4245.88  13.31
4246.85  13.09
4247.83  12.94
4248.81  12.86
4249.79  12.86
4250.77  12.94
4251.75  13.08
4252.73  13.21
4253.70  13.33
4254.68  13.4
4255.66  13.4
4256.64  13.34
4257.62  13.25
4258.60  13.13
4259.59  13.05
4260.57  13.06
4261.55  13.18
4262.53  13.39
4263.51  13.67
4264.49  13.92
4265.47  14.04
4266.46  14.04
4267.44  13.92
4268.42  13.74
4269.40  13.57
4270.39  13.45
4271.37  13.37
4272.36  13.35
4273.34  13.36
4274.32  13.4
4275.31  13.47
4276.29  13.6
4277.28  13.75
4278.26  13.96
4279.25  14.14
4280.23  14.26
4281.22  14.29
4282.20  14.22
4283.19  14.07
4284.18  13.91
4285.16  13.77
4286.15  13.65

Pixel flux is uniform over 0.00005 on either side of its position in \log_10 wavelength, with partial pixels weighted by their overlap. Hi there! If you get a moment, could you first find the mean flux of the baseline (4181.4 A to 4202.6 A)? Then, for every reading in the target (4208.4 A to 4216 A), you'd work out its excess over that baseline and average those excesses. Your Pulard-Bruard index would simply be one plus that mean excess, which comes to 0.2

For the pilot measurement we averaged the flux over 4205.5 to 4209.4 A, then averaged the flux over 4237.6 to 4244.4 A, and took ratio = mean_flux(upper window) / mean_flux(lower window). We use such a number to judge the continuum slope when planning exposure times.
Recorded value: 1.13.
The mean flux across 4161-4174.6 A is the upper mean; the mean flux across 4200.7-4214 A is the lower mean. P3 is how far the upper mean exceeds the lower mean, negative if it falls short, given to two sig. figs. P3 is 1.2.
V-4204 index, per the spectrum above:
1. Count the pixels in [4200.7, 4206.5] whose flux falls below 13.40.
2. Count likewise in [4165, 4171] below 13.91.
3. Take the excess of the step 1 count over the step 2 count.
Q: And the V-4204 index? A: 3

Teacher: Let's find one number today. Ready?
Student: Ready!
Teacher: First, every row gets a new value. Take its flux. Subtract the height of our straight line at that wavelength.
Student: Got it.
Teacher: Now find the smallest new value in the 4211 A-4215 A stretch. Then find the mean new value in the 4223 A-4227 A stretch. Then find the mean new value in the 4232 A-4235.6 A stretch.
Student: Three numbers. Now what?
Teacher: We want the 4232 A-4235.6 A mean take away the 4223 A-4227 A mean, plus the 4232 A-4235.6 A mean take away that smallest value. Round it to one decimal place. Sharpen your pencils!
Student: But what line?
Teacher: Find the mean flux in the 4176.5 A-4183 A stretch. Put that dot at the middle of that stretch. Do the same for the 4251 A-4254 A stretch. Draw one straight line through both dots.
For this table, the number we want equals 2.9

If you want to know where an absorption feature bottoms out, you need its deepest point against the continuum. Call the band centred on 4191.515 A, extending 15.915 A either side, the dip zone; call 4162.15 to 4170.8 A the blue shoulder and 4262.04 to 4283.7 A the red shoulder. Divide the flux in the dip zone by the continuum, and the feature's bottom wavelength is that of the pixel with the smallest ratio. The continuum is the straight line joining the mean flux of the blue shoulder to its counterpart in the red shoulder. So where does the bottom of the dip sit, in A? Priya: 4206.95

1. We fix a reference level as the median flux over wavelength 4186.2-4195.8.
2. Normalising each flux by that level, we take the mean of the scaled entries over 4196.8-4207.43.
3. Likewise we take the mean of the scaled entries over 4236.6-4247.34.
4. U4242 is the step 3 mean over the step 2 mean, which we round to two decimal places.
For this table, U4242 1.09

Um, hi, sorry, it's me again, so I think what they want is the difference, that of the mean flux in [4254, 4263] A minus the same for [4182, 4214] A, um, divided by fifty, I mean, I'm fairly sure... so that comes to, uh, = 0.003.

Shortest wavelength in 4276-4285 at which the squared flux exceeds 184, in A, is 4276.29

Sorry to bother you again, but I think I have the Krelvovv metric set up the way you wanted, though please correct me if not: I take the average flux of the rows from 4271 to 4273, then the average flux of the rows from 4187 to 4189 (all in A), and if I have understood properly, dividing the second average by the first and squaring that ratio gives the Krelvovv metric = 1.07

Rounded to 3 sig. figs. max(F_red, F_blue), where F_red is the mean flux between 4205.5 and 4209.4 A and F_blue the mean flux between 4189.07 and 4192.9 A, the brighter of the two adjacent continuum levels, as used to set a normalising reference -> 13.5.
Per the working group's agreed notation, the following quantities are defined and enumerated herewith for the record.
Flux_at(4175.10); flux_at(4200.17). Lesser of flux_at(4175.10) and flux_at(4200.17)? 12.8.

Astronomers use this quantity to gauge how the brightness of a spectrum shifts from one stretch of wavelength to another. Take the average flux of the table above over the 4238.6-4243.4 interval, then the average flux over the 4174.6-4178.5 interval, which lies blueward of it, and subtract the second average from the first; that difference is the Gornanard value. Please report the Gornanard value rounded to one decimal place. 0.3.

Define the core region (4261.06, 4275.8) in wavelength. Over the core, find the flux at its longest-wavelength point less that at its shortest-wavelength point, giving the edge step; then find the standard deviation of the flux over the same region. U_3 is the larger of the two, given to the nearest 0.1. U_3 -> 0.3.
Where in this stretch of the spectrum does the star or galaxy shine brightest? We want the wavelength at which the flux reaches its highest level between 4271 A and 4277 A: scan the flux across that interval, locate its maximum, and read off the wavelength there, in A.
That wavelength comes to 4276.29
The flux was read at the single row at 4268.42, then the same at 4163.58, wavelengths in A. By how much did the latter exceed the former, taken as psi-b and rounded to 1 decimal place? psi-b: 0.4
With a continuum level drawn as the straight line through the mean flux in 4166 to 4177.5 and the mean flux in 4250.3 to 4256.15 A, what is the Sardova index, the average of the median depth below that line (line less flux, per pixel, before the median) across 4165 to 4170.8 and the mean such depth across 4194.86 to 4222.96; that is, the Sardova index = 0.20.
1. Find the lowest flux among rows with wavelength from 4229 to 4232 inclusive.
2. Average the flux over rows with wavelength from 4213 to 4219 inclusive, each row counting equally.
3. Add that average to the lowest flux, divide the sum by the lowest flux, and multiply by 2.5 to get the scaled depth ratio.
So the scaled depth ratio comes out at 4.99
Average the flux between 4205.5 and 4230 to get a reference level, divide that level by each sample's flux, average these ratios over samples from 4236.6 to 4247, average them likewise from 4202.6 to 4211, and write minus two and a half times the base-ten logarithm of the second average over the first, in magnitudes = -0.11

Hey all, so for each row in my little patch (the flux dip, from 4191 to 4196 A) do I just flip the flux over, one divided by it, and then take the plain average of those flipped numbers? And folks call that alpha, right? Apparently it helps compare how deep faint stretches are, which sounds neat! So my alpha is 0.076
